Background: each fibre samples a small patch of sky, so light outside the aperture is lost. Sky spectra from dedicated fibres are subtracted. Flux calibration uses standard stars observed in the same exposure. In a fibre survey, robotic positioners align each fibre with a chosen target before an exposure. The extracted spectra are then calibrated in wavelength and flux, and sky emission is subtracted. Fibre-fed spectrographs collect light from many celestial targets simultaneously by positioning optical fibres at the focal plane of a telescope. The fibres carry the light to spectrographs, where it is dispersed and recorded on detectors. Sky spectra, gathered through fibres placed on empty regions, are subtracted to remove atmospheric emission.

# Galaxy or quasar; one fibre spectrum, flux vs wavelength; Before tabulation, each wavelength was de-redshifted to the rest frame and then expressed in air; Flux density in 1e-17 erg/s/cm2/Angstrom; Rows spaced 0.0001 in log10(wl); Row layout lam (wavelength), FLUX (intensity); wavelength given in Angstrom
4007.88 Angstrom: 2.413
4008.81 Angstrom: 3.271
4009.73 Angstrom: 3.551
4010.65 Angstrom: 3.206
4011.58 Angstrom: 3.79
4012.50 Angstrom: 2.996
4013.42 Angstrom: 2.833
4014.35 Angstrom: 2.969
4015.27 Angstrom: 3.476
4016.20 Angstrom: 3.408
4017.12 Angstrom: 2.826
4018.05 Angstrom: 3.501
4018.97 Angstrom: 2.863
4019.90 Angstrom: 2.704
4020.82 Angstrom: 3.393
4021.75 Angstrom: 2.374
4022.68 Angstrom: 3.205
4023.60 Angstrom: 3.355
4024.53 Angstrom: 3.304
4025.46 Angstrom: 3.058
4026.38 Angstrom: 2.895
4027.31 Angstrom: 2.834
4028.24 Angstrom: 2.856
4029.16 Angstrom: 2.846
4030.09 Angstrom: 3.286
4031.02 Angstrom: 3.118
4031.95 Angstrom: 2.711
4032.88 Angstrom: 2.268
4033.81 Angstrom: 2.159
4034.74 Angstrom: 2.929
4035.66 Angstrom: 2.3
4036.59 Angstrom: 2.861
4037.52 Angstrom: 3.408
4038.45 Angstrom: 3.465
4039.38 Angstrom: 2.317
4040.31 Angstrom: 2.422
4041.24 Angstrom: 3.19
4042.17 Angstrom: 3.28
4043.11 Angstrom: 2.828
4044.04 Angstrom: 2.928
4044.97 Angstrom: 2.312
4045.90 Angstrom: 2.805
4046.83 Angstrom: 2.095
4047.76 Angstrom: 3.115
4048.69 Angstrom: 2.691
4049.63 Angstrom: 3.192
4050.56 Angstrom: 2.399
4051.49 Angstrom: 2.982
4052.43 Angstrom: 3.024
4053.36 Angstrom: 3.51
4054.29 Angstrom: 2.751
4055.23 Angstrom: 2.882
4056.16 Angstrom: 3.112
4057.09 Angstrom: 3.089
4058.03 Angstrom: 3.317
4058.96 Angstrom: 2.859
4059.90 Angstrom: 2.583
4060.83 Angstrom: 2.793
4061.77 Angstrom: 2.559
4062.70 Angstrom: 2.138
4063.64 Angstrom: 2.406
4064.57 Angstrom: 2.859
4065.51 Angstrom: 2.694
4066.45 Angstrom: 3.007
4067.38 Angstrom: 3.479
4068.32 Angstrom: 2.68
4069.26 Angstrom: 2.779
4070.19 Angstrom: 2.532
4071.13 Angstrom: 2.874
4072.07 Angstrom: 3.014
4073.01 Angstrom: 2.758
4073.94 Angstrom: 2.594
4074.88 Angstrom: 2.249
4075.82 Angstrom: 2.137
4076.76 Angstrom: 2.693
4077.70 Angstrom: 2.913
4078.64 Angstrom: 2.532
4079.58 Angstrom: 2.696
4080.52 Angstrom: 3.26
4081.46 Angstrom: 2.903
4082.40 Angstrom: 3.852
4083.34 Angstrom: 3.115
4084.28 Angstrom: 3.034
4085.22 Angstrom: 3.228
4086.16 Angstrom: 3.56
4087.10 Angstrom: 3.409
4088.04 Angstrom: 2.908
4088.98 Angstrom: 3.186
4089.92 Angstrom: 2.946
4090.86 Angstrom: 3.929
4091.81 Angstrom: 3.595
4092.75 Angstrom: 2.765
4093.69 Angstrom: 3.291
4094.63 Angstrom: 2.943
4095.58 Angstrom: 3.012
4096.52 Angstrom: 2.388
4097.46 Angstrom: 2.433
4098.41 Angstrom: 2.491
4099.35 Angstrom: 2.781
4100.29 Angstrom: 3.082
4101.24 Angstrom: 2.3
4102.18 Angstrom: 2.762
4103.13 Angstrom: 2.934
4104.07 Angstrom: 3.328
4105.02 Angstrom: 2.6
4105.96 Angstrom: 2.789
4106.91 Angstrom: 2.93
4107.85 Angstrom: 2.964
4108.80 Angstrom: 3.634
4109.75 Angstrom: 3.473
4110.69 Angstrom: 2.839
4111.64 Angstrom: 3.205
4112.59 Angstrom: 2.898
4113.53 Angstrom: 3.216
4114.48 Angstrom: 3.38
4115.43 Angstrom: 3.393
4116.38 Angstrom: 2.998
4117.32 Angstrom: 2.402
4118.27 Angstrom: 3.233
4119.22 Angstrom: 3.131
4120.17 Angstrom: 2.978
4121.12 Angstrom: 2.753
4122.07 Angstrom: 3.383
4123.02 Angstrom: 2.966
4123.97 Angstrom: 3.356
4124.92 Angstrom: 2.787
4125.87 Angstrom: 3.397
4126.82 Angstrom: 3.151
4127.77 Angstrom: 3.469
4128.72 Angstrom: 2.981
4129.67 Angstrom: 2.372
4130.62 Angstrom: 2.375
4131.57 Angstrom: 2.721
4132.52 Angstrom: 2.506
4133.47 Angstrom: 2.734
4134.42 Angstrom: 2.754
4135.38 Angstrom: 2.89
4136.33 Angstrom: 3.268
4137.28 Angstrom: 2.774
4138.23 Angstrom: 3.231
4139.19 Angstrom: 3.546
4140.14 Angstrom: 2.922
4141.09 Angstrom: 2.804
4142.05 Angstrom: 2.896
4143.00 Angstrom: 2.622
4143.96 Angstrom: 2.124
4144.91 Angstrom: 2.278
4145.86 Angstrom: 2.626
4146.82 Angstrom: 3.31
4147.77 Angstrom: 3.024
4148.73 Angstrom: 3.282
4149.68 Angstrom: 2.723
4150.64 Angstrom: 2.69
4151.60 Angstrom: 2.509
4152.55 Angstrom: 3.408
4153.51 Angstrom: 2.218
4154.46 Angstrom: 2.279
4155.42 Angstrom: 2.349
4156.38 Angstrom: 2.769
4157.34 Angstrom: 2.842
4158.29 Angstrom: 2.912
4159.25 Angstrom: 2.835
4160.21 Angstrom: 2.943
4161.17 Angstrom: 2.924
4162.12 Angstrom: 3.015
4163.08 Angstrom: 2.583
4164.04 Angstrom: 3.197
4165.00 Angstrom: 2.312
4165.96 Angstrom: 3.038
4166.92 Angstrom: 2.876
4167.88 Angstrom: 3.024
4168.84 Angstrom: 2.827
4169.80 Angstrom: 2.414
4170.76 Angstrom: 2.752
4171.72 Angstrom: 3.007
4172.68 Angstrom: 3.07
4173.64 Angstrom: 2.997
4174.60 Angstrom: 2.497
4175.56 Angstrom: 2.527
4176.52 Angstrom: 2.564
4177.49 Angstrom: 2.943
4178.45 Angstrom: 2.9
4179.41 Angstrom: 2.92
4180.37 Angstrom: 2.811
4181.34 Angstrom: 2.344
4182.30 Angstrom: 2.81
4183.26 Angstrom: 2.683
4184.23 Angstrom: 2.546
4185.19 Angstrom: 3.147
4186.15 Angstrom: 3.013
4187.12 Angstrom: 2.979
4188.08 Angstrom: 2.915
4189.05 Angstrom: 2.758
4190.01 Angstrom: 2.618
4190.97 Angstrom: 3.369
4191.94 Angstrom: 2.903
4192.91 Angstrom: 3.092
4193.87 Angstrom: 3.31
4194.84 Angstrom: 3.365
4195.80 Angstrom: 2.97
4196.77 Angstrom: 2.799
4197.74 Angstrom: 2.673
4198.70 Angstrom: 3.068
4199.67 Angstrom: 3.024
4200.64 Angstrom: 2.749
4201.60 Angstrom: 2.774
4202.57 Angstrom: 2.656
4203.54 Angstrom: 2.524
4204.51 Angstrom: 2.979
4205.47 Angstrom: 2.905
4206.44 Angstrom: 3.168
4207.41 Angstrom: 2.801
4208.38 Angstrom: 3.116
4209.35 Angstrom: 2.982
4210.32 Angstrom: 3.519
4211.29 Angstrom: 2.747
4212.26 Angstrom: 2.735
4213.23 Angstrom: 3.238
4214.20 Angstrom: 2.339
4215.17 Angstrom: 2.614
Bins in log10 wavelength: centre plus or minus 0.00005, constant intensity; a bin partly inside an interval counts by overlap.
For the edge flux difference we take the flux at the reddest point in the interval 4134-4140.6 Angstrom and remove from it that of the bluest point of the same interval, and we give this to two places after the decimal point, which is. 0.17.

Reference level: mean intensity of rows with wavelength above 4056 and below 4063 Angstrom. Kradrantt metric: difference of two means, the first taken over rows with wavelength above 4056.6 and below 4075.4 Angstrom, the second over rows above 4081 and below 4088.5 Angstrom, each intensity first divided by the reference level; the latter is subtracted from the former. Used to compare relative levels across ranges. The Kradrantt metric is -0.17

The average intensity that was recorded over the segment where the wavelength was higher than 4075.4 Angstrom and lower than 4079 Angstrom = 2.6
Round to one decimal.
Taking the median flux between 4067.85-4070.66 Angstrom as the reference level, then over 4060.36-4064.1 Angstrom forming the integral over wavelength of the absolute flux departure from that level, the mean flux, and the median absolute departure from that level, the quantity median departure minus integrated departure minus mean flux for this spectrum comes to -3.3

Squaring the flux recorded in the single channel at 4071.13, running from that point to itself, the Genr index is 8.3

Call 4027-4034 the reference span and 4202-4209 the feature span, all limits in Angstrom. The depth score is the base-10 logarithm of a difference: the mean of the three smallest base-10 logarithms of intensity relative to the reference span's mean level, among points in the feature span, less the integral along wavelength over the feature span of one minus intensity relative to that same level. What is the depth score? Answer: -0.6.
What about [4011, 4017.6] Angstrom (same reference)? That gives 0.0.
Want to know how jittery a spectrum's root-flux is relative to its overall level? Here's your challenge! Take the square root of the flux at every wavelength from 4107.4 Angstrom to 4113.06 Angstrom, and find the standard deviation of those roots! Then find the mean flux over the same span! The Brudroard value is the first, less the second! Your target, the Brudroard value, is -3.1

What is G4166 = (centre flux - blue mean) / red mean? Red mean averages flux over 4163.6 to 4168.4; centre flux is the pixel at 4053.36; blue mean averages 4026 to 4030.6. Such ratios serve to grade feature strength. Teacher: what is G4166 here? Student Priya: 0.20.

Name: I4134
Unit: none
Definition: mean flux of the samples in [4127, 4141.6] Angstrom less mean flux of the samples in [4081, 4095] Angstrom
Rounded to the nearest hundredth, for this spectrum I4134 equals -0.35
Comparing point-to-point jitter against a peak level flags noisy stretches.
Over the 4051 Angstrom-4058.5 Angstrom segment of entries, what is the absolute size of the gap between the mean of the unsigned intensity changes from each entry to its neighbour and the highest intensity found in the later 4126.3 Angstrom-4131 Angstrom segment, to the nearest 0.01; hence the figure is 3.20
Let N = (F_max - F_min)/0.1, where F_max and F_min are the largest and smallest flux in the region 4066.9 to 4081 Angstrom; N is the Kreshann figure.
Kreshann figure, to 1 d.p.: 13.4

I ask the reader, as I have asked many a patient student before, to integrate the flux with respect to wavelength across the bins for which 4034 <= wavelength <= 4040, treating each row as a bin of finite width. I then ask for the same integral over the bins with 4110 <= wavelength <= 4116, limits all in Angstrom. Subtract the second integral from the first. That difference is -2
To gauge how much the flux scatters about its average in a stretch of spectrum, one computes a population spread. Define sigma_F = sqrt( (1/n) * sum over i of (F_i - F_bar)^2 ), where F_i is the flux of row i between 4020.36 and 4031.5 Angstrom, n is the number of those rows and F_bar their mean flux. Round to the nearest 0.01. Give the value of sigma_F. 0.28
